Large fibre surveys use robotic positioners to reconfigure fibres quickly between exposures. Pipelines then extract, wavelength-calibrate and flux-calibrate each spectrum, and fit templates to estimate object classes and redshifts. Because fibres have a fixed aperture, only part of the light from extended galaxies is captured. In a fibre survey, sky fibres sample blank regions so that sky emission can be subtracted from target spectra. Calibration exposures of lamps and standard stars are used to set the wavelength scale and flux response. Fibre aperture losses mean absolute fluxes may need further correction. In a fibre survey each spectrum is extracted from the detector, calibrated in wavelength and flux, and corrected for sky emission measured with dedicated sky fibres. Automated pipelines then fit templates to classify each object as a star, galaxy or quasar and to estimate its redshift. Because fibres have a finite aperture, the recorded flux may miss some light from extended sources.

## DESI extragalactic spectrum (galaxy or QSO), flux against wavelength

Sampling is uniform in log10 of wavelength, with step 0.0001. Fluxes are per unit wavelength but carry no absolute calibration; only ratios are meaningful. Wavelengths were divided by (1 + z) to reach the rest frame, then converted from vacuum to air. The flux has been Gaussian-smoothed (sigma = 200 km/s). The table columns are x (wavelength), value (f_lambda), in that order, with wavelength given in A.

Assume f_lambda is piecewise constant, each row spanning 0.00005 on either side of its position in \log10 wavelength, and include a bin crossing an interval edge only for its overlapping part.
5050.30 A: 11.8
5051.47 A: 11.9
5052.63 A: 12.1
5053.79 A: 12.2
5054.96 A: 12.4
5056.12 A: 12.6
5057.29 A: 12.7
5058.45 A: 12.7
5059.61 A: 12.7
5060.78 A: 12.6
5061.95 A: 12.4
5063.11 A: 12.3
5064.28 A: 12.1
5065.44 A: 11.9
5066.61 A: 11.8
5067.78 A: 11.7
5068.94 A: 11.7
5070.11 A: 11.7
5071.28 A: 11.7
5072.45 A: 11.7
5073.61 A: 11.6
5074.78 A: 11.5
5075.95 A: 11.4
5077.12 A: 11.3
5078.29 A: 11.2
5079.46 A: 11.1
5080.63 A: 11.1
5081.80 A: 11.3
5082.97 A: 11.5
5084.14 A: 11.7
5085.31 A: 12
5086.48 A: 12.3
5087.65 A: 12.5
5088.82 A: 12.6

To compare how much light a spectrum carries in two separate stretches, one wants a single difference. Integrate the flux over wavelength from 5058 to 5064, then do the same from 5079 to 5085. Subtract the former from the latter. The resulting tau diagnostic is -7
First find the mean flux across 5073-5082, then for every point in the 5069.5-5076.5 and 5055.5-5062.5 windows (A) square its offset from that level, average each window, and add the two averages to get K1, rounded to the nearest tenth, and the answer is 1.8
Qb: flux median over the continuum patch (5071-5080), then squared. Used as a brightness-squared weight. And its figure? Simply 131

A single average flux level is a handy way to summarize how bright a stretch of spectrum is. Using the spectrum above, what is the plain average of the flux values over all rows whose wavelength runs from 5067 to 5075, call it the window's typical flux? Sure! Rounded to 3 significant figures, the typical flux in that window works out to 11.7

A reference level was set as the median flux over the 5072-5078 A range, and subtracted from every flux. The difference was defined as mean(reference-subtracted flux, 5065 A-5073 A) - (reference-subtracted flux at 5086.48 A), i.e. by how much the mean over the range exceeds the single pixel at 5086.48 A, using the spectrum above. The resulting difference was -0.56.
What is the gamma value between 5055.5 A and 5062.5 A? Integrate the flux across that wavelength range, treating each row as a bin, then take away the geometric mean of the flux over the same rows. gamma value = 76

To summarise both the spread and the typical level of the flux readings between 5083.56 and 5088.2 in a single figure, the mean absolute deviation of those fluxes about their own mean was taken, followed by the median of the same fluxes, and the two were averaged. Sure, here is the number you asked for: 6.2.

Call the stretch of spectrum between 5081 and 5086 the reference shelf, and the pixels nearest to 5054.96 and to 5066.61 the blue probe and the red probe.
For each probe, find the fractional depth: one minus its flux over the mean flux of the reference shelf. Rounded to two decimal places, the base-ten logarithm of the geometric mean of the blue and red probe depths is -1.50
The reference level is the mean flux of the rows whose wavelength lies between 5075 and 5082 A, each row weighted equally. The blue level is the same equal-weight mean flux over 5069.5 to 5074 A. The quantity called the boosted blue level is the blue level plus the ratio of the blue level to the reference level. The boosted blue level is 12.7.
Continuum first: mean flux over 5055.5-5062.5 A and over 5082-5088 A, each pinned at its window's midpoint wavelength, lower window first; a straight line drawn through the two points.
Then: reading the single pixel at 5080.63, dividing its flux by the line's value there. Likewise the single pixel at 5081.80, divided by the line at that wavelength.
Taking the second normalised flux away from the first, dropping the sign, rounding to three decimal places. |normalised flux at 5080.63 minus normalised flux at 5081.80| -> 0.019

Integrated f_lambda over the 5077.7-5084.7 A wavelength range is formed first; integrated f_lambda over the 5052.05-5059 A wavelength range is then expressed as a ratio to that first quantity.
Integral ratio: 1.09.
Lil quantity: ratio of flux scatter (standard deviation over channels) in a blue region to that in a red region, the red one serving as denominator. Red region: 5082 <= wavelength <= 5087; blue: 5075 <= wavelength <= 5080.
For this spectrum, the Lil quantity 0.37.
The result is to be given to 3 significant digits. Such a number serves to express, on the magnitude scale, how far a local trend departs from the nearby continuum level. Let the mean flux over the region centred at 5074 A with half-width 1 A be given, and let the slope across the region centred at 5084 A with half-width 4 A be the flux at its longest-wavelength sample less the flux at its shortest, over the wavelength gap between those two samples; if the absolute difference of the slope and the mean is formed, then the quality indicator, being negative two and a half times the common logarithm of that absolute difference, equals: -2.64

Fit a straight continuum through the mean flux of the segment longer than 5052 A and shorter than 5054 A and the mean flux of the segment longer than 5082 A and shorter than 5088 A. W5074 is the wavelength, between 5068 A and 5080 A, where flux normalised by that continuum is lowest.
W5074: 5079.46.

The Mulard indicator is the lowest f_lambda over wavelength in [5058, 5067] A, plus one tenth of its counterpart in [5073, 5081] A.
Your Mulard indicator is 12.9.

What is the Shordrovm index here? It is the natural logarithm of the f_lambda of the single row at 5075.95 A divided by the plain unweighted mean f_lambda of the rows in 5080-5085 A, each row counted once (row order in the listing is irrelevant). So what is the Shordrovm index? 0.00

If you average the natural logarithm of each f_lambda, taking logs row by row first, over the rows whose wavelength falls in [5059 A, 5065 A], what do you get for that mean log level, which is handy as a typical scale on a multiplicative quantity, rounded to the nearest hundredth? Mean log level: 2.52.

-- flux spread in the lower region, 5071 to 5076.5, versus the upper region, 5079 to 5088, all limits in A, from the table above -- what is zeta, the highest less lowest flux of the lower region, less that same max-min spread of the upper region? -1.1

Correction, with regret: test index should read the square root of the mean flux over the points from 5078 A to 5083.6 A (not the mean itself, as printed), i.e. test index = 3.35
